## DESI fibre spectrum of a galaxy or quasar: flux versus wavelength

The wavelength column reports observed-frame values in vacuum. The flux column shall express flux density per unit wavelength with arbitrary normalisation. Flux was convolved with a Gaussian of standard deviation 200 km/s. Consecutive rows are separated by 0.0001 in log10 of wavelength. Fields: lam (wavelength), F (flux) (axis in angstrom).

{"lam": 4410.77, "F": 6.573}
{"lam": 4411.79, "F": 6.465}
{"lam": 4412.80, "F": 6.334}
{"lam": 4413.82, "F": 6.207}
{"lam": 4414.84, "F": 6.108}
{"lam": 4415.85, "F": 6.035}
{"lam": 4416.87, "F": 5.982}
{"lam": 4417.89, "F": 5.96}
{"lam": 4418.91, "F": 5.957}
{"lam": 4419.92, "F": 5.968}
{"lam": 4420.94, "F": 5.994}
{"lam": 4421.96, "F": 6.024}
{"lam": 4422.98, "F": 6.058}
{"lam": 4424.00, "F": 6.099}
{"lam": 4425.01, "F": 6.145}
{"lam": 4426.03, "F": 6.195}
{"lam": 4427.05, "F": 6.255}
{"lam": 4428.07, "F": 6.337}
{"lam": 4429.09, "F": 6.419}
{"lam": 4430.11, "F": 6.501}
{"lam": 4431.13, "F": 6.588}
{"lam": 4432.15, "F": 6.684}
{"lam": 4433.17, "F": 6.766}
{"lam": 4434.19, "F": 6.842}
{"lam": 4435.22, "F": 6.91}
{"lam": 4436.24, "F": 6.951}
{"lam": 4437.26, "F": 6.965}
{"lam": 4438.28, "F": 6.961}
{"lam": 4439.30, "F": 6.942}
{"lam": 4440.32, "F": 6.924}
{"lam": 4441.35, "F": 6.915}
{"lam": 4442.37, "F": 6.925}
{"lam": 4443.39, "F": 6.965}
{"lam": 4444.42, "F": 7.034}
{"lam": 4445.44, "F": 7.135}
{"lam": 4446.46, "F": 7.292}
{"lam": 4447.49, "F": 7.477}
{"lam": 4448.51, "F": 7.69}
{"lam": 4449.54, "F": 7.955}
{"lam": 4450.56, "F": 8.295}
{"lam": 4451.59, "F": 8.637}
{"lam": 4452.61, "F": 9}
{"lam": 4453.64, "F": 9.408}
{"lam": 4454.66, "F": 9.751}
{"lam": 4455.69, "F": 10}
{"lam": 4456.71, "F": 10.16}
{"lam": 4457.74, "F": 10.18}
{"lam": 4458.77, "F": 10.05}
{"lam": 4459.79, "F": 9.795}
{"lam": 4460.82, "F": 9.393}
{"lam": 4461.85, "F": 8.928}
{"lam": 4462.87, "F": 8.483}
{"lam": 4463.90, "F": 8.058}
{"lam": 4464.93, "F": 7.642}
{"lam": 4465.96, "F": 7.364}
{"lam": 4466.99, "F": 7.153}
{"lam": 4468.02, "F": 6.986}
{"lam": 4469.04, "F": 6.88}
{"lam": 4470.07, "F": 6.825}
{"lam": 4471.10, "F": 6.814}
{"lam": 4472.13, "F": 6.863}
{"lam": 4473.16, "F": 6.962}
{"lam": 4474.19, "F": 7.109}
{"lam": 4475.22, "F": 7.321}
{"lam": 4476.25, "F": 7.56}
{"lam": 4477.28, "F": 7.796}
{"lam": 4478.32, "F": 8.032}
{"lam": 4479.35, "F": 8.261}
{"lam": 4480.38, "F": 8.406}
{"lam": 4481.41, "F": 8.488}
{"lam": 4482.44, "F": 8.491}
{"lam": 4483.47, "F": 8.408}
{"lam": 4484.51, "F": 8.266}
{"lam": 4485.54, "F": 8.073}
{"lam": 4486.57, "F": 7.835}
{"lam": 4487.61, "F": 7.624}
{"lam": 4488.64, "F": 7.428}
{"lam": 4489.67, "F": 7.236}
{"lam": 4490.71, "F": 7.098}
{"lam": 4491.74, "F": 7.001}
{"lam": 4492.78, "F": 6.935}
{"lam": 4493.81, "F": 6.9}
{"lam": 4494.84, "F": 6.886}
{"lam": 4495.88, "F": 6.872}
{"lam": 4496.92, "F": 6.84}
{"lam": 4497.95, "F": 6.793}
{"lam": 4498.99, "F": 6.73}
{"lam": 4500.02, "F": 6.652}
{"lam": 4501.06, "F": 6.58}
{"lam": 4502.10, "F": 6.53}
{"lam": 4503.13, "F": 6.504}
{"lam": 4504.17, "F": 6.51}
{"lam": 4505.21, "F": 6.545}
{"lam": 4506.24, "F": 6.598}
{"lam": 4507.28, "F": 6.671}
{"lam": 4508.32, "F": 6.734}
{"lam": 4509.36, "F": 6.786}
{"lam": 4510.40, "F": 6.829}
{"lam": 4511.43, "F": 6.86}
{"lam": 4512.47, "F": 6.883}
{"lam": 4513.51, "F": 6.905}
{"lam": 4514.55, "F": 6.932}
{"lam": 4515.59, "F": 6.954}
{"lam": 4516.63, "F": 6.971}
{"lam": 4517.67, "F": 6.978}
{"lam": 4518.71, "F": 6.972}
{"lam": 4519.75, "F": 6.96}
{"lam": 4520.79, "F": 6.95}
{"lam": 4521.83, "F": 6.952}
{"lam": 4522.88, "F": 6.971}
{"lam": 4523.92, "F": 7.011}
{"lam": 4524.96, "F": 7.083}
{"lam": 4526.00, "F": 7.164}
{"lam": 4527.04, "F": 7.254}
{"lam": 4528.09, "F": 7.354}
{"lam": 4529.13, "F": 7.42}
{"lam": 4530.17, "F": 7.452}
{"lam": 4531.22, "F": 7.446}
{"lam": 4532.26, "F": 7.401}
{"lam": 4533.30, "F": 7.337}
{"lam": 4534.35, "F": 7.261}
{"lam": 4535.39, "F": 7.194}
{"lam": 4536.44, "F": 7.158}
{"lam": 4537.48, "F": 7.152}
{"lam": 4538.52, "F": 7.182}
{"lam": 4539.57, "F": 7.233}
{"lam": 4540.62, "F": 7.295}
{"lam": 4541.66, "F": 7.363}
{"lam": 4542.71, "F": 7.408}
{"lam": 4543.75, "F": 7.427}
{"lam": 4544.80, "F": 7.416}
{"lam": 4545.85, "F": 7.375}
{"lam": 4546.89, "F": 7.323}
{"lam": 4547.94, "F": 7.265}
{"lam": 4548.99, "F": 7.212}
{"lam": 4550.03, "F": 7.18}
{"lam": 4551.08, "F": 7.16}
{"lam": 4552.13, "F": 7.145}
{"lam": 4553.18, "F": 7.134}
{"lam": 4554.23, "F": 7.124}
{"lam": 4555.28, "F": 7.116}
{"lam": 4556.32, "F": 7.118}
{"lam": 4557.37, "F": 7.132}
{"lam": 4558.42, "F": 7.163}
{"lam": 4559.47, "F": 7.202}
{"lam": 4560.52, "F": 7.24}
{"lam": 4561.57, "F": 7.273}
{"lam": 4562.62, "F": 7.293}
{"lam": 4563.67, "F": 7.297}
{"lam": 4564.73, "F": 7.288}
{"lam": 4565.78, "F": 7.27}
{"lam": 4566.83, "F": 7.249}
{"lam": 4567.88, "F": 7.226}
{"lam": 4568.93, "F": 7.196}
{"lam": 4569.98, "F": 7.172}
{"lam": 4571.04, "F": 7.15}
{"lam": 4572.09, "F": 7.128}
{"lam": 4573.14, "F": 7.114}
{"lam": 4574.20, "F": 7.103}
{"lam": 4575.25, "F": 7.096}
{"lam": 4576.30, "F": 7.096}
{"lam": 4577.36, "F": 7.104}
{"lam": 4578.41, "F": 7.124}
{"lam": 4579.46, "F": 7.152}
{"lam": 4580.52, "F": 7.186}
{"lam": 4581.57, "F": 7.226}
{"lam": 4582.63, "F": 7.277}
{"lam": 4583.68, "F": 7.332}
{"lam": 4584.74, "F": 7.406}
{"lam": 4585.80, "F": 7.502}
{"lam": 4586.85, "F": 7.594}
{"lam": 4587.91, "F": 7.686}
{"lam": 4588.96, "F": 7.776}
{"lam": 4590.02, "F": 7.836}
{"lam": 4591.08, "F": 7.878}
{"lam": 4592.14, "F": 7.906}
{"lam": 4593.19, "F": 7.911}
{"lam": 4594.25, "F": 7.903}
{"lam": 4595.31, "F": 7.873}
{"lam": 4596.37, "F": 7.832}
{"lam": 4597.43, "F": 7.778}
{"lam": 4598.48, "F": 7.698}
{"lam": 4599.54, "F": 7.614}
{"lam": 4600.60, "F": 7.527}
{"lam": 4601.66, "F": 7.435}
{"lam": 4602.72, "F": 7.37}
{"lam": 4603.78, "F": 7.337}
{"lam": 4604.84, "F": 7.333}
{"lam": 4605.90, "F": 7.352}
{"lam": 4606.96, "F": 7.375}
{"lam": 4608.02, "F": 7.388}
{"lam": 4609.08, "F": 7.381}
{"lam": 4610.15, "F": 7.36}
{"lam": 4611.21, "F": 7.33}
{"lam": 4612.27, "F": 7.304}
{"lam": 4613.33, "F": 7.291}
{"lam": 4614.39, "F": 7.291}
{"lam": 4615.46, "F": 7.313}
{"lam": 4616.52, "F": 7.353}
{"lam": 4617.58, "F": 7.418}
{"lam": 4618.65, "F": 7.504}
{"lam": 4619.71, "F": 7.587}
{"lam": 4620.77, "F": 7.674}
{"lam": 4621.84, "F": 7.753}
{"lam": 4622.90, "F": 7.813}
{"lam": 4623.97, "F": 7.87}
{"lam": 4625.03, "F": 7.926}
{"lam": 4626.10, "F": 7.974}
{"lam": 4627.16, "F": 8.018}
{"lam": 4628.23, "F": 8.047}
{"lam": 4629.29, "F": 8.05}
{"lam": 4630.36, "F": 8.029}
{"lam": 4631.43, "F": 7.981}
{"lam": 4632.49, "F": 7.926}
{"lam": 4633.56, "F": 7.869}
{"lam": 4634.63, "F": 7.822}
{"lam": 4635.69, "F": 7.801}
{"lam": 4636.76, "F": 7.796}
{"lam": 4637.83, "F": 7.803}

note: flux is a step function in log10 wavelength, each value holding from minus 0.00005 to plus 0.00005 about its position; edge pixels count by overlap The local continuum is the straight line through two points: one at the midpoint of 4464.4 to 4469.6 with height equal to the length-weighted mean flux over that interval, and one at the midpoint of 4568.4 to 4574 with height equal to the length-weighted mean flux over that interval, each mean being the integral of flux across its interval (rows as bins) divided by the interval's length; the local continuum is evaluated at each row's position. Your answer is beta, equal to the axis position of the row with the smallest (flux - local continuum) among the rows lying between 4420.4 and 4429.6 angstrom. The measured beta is 4420.94 angstrom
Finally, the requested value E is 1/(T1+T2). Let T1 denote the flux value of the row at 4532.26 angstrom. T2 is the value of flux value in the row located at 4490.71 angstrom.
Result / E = 0.0690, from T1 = 7.401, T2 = 7.098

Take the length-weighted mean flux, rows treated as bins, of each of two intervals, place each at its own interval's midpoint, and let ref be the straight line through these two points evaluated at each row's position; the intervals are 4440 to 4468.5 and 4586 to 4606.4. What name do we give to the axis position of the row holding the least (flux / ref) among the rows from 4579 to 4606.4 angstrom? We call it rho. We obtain 4579.46 angstrom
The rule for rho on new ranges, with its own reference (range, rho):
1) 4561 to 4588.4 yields 4575.25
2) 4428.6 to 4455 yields 4429.09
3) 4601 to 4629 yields 4613.33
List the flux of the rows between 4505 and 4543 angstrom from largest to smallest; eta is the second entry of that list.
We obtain 7.446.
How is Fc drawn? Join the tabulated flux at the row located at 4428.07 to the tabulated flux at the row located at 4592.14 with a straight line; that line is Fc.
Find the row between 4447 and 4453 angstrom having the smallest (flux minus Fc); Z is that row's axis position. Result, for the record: 4447.49 angstrom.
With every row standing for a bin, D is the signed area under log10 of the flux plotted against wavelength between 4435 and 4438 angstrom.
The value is 2.53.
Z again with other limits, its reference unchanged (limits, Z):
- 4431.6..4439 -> 4432.15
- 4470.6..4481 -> 4471.10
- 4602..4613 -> 4612.27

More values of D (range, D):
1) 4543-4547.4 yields 3.83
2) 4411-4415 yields 3.20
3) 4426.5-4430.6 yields 3.30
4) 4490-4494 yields 3.38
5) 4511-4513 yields 1.67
